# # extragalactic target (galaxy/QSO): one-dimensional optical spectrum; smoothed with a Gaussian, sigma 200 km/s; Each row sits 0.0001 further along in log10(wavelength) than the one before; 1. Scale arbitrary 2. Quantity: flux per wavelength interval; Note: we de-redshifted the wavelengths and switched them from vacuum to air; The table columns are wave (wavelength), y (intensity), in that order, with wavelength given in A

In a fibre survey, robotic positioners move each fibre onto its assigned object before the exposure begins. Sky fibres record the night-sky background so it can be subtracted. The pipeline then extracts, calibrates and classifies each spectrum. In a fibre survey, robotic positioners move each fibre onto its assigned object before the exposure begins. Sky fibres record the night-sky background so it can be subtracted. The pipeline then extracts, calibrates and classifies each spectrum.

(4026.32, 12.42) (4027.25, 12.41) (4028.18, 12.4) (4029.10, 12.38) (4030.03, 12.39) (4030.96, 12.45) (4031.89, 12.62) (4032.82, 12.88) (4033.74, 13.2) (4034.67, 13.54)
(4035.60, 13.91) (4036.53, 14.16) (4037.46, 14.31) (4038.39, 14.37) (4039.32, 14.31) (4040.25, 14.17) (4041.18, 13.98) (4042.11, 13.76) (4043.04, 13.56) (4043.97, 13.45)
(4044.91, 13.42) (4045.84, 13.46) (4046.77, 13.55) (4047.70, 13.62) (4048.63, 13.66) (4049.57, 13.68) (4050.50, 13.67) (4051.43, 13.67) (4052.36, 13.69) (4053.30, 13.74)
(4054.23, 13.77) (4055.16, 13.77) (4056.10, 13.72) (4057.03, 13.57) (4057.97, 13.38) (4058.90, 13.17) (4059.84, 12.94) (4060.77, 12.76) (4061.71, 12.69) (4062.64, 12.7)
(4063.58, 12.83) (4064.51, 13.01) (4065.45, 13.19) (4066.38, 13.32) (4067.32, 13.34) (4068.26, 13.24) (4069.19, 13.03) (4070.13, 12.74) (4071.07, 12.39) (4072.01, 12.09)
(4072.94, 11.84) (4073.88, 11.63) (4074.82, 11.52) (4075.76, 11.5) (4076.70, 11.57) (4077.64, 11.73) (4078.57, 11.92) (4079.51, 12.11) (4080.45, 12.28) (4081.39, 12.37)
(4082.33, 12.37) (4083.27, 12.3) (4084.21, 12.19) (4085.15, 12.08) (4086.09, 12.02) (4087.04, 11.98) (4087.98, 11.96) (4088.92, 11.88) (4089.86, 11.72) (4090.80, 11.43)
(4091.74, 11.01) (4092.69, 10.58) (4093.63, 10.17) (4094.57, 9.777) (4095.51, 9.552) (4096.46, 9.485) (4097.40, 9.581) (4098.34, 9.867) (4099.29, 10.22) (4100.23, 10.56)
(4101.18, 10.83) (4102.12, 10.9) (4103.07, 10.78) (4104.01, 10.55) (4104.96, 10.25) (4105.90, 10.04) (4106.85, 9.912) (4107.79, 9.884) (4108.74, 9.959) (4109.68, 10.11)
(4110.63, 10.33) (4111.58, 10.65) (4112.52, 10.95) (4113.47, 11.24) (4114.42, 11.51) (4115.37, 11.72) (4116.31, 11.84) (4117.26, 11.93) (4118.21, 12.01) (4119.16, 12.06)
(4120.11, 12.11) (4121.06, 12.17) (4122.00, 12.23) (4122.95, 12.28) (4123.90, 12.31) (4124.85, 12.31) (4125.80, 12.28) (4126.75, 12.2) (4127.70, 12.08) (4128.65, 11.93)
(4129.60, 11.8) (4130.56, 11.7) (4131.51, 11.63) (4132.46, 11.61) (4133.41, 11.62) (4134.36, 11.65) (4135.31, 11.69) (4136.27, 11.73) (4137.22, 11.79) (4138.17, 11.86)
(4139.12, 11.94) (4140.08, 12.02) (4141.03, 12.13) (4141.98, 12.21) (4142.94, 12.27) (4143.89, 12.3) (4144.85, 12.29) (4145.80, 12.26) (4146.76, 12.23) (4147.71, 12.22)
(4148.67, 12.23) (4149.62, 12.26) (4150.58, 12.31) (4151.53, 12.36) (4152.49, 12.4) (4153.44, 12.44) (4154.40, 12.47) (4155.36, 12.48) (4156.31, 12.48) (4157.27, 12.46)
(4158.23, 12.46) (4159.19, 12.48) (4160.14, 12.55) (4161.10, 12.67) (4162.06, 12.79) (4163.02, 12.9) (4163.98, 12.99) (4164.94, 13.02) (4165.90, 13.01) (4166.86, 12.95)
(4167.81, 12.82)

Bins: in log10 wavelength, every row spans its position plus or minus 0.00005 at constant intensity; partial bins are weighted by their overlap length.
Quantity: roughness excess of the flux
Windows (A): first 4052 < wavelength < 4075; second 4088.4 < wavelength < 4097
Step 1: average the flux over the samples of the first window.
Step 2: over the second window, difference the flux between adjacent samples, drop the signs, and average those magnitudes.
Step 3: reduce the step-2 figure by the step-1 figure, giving -12.7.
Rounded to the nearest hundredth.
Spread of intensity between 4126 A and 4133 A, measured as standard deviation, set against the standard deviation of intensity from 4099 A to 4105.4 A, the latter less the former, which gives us 0.04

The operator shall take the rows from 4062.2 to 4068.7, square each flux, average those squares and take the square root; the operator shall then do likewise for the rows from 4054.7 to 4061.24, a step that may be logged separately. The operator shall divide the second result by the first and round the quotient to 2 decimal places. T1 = 1.02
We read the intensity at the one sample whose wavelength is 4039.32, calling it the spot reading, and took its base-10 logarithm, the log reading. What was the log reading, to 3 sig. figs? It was 1.16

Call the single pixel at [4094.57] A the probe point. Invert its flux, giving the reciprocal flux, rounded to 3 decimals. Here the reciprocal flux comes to 0.102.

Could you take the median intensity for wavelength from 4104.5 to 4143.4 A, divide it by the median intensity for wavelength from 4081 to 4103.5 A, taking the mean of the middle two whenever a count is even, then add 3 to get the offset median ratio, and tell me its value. 4.08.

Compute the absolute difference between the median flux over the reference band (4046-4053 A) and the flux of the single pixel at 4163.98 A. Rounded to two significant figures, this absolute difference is 0.68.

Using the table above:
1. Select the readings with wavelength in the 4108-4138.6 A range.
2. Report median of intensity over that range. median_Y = 11.8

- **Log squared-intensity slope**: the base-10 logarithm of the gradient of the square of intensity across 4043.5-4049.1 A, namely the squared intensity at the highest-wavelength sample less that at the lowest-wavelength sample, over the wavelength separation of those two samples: 0.09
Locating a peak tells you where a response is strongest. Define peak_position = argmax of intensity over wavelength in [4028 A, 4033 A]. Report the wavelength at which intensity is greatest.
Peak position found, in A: 4032.82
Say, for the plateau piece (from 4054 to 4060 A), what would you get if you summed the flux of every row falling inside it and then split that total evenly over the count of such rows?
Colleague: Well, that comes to 13.5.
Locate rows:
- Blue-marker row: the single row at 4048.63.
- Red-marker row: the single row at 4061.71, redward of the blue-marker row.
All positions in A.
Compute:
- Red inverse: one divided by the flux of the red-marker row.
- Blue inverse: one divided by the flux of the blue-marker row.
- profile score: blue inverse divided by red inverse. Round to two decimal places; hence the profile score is 0.93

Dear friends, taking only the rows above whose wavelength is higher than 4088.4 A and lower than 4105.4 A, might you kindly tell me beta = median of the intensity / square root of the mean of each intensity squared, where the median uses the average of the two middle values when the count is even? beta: 1.002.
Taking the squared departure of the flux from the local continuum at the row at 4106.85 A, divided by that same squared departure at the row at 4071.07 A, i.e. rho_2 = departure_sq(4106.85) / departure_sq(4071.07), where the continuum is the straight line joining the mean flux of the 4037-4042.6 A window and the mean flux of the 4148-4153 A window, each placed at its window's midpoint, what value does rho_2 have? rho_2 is 6.3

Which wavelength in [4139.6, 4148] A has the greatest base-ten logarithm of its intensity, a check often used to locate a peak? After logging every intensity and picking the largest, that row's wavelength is 4143.89 A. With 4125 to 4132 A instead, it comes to 4125.80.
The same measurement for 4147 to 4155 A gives 4154.40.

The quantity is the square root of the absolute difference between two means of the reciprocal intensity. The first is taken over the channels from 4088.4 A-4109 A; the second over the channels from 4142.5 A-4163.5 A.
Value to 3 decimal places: 0.126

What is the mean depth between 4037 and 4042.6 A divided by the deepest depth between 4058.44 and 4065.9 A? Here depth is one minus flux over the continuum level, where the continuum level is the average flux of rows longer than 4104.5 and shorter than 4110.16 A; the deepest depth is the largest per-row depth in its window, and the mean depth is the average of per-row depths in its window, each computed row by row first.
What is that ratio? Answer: 1.5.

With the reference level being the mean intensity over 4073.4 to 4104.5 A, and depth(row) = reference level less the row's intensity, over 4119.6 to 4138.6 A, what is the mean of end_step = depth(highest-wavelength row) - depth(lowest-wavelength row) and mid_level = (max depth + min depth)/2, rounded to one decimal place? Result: -0.2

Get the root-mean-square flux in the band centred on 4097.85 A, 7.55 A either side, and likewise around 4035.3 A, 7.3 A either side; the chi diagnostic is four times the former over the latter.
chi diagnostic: 3.1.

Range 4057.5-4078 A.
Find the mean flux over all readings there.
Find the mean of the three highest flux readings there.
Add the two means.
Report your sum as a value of 25.9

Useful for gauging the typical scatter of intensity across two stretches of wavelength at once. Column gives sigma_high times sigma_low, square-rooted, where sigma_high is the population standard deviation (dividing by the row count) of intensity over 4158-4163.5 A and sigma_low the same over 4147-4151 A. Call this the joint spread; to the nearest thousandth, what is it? 0.075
